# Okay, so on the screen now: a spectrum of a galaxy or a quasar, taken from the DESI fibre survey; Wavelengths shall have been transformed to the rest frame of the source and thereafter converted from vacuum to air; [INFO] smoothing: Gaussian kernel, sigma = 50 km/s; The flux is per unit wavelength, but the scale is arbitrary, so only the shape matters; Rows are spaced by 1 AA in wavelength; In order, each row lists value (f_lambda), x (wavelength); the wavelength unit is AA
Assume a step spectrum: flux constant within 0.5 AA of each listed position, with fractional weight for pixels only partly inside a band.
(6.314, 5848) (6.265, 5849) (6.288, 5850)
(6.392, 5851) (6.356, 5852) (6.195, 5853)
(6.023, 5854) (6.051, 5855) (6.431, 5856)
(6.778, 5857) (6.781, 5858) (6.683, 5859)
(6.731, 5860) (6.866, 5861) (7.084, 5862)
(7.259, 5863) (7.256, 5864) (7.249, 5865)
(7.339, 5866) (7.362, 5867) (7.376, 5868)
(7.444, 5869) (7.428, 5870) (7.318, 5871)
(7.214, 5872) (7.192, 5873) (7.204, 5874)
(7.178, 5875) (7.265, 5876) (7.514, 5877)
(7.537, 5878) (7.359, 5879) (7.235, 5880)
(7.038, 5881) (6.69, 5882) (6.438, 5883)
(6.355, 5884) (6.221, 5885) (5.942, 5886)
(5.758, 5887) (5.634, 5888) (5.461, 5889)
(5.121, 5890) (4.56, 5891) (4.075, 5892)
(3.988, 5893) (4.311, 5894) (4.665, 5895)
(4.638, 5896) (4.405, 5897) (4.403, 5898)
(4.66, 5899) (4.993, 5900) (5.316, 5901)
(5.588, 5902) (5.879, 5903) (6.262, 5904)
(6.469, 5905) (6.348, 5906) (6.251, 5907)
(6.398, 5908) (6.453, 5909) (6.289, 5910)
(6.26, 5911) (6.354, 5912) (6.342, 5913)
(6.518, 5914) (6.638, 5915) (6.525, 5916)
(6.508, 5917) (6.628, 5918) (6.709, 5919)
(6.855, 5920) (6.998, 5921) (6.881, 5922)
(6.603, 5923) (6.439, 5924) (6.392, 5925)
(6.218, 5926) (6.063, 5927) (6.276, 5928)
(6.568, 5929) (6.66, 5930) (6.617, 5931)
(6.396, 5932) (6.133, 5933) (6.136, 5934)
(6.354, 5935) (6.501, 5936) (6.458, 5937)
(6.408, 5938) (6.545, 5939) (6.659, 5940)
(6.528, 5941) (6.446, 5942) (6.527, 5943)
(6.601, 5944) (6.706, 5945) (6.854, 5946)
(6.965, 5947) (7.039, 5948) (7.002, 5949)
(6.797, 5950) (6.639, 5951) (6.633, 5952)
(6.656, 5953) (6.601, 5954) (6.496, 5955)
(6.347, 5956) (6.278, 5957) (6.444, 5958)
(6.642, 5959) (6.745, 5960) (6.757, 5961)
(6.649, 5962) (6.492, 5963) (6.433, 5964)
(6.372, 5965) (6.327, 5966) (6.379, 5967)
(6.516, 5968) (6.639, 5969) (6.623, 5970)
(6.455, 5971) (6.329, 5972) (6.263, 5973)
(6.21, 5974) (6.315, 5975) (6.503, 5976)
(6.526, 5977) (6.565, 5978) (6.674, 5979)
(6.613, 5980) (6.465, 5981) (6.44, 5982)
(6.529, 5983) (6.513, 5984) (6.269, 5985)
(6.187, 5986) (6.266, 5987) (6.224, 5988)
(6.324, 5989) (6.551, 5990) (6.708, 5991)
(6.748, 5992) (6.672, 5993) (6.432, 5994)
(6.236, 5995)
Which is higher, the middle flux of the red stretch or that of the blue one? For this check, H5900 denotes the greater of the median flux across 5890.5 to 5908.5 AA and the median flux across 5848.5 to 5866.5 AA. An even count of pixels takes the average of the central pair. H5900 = 6.7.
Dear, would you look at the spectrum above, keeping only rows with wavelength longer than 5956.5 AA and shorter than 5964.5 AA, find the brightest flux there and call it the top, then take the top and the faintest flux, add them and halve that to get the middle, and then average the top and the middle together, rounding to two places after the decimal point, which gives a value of 6.64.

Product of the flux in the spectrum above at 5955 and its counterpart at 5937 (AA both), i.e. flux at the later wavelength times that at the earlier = 42.0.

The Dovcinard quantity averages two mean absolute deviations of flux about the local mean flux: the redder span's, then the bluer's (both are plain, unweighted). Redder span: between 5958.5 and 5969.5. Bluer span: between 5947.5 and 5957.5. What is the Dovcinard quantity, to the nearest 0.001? 0.156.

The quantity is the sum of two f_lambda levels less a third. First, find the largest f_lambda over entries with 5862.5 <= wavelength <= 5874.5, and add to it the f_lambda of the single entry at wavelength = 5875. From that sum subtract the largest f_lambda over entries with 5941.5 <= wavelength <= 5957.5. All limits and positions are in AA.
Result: 7.6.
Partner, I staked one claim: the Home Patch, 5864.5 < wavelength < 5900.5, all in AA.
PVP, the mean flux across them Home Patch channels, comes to 6.18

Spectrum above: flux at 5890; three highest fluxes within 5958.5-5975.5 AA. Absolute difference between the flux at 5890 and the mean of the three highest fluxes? 1.6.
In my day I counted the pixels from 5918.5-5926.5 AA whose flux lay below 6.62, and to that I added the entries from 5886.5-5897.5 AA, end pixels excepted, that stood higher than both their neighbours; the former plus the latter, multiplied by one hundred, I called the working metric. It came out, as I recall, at 500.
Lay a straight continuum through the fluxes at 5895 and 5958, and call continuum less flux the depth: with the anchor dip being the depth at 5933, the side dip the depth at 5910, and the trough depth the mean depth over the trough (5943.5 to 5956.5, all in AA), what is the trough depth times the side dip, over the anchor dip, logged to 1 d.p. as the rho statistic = -1.5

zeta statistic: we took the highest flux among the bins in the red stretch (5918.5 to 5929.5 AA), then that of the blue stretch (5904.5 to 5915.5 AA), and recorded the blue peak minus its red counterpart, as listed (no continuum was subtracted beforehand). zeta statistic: -0.4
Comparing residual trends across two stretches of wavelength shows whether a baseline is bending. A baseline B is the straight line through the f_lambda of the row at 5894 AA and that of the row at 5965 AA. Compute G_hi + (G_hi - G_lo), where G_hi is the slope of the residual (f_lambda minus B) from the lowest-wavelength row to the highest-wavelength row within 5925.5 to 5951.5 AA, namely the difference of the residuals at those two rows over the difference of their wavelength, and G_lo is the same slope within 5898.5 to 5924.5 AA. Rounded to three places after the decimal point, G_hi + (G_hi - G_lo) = -0.067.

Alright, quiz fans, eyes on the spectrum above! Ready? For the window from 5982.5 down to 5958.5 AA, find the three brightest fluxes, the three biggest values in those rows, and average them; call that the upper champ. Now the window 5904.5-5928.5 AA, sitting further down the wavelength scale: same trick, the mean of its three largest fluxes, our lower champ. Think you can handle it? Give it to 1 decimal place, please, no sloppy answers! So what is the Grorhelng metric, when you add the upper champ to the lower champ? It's 13.6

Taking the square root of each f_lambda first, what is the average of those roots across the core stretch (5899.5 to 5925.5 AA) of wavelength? 2.52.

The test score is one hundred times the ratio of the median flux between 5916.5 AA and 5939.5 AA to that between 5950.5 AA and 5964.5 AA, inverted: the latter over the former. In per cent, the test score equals 102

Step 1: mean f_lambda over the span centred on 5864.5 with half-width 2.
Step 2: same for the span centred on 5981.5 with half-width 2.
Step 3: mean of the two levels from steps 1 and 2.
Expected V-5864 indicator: 6.89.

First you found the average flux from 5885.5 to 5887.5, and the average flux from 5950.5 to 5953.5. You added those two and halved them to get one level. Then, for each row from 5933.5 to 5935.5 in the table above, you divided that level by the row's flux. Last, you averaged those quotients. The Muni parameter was 1.00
